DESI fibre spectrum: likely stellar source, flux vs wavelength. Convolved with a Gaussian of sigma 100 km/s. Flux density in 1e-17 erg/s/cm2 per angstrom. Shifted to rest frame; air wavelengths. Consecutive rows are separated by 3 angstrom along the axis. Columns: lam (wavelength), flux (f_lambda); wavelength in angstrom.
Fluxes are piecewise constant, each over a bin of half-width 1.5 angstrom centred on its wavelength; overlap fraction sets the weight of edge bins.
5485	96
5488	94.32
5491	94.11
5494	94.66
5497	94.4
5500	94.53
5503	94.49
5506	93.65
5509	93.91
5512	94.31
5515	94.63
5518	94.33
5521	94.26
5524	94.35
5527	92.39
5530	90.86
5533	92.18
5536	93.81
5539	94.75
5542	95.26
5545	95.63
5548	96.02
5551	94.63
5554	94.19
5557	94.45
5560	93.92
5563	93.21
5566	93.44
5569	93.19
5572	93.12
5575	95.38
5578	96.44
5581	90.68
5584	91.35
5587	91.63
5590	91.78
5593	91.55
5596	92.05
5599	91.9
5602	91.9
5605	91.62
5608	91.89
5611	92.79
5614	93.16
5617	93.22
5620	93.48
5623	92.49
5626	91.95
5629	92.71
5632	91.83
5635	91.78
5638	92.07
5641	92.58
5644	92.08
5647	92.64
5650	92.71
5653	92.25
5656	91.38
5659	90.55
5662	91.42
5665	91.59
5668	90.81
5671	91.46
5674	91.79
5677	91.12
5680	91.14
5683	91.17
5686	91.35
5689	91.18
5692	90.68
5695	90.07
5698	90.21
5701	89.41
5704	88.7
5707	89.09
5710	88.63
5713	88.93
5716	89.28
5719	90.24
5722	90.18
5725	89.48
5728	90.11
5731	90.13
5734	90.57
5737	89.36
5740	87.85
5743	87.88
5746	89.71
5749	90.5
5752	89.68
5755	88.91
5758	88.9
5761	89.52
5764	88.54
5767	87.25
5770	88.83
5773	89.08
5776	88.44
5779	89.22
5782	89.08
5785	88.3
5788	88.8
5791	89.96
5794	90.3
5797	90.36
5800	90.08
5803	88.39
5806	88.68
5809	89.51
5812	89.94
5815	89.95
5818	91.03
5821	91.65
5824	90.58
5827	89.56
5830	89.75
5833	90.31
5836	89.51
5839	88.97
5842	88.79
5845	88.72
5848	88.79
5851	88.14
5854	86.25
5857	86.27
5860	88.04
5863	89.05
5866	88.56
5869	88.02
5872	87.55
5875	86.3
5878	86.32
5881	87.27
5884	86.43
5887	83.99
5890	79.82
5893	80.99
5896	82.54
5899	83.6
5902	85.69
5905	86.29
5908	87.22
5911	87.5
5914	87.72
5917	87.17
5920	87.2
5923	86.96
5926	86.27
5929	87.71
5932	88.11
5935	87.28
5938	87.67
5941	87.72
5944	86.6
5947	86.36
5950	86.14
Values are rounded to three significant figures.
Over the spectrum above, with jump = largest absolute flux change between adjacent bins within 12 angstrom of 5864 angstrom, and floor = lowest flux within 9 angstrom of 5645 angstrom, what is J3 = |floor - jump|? 90.3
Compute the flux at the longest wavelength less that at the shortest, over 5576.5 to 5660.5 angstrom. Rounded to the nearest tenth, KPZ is -5.9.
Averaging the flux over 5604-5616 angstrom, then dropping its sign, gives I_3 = 92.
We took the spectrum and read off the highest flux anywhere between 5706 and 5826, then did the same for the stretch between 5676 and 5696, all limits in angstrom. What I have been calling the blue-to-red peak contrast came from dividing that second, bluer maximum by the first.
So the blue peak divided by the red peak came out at 1.00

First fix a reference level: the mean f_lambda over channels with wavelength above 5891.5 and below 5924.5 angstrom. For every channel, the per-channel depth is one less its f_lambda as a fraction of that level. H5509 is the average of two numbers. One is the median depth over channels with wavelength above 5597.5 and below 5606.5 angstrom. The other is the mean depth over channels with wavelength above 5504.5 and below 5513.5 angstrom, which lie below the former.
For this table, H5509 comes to -0.084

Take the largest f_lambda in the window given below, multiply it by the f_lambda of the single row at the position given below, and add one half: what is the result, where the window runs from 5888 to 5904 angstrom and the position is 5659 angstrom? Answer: 7760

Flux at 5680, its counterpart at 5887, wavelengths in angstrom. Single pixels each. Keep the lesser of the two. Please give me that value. 84.0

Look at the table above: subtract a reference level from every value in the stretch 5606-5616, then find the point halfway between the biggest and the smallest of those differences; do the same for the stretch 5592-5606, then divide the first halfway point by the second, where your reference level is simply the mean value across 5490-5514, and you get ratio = 0.7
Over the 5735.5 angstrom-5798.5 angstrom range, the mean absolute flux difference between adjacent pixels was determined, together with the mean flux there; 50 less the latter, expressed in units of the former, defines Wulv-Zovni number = -53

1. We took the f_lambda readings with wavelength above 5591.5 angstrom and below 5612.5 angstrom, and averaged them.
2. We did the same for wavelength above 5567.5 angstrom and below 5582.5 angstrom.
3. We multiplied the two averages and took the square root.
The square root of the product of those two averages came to 92.9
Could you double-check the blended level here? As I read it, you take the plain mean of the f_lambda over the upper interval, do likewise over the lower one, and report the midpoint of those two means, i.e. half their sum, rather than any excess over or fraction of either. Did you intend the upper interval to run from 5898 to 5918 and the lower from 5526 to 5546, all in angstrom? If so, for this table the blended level 90.0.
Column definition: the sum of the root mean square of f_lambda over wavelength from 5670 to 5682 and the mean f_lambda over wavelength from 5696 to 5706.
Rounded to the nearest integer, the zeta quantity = 181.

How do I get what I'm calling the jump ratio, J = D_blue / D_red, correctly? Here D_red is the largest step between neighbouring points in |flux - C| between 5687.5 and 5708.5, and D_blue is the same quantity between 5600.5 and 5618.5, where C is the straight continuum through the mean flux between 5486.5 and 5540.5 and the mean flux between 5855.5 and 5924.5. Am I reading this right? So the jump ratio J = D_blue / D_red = 1.3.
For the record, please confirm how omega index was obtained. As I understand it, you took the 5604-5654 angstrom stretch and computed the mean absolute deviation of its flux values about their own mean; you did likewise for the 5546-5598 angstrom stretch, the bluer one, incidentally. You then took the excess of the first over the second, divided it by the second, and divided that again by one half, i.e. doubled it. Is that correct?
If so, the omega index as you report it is -1.3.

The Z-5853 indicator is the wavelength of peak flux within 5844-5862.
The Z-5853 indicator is 5848 angstrom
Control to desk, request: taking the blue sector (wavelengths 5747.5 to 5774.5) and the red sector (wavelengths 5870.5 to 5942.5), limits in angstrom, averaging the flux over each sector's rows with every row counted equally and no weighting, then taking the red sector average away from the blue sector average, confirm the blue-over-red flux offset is 3.0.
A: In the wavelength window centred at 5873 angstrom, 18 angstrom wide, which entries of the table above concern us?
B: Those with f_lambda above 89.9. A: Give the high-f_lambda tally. 0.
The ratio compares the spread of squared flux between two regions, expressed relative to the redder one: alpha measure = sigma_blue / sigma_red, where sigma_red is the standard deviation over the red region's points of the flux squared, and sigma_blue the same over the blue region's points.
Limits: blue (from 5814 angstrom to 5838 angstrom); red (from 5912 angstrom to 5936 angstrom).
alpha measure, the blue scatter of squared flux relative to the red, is 1.4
